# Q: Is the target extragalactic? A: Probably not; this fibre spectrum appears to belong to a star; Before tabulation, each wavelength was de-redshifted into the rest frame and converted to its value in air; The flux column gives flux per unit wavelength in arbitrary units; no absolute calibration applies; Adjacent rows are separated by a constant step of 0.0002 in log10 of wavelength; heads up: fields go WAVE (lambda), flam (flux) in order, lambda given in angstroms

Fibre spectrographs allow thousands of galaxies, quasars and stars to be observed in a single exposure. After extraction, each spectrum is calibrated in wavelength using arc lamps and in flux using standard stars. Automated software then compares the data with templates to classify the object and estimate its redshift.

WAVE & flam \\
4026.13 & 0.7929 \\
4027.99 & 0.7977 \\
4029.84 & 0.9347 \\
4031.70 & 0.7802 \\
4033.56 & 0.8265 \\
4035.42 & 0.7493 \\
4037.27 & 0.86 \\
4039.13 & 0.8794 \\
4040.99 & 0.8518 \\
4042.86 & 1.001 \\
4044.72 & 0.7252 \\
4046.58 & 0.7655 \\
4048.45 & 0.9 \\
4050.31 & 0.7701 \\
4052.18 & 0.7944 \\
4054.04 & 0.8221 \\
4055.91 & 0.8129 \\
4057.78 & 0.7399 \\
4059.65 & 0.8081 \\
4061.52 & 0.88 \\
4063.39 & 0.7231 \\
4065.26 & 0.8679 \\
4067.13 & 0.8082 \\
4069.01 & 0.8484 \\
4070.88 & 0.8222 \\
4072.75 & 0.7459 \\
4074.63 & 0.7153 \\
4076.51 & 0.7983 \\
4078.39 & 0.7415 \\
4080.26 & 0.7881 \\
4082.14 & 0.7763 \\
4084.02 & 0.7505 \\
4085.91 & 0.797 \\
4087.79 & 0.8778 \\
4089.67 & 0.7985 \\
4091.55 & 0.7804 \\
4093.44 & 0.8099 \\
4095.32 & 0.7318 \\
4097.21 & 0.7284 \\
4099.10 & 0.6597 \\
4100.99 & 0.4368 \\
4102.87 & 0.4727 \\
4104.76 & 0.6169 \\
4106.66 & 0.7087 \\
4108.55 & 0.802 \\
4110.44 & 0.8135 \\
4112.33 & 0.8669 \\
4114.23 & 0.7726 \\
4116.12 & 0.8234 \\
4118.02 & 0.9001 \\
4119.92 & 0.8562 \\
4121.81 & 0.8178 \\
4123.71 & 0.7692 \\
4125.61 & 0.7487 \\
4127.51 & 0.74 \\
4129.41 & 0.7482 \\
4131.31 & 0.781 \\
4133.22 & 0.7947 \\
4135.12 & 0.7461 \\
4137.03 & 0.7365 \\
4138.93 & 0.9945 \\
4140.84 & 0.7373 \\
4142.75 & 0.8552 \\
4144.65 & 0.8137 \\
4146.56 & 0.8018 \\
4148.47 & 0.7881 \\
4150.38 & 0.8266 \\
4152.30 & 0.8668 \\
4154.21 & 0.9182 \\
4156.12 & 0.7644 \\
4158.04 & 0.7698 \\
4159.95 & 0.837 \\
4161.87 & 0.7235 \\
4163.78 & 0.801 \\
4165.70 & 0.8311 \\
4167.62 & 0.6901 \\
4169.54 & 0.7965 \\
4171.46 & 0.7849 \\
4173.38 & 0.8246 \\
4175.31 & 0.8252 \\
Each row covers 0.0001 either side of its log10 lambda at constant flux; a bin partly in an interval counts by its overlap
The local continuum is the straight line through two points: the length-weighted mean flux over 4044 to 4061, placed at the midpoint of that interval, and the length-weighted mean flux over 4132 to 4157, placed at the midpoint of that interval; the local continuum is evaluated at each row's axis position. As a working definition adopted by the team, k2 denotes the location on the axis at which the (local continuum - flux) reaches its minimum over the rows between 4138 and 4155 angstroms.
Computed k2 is 4138.93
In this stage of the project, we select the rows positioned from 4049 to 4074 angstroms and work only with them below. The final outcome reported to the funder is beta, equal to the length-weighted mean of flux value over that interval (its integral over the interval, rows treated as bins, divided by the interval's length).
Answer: 0.804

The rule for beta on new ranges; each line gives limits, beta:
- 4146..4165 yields 0.810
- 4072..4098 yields 0.775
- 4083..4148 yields 0.768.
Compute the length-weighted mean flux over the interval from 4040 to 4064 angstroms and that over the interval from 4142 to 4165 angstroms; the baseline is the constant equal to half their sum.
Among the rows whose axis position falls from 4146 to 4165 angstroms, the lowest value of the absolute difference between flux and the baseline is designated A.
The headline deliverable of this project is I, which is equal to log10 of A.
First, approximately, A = 0.0116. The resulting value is -1.9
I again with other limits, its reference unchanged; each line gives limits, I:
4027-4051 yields -1.9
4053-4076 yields -2.7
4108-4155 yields -2.9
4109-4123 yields -2.8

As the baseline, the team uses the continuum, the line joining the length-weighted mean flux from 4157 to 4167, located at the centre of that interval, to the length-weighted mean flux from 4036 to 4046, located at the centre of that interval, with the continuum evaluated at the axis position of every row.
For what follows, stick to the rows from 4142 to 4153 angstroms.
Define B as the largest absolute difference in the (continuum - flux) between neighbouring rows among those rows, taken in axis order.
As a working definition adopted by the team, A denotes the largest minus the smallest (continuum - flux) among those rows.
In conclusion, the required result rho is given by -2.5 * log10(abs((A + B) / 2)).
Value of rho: 3.0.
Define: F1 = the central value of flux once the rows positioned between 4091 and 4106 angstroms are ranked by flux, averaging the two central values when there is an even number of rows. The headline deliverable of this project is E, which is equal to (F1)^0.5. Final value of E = 0.833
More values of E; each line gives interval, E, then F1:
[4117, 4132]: 0.880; 0.78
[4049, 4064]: 0.895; 0.80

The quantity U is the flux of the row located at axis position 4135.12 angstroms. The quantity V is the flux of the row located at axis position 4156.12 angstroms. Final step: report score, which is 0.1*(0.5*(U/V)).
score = 0.0488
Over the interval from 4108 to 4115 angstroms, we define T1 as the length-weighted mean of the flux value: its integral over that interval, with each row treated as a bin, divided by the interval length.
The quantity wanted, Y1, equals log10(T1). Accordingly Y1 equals -0.089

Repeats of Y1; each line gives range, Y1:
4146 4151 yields -0.094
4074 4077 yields -0.123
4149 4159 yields -0.082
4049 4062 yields -0.095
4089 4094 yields -0.100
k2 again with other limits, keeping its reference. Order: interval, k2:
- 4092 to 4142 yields 4138.93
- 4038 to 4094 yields 4042.86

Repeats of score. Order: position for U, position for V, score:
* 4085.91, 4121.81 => 0.0487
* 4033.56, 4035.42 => 0.0552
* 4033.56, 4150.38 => 0.0500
